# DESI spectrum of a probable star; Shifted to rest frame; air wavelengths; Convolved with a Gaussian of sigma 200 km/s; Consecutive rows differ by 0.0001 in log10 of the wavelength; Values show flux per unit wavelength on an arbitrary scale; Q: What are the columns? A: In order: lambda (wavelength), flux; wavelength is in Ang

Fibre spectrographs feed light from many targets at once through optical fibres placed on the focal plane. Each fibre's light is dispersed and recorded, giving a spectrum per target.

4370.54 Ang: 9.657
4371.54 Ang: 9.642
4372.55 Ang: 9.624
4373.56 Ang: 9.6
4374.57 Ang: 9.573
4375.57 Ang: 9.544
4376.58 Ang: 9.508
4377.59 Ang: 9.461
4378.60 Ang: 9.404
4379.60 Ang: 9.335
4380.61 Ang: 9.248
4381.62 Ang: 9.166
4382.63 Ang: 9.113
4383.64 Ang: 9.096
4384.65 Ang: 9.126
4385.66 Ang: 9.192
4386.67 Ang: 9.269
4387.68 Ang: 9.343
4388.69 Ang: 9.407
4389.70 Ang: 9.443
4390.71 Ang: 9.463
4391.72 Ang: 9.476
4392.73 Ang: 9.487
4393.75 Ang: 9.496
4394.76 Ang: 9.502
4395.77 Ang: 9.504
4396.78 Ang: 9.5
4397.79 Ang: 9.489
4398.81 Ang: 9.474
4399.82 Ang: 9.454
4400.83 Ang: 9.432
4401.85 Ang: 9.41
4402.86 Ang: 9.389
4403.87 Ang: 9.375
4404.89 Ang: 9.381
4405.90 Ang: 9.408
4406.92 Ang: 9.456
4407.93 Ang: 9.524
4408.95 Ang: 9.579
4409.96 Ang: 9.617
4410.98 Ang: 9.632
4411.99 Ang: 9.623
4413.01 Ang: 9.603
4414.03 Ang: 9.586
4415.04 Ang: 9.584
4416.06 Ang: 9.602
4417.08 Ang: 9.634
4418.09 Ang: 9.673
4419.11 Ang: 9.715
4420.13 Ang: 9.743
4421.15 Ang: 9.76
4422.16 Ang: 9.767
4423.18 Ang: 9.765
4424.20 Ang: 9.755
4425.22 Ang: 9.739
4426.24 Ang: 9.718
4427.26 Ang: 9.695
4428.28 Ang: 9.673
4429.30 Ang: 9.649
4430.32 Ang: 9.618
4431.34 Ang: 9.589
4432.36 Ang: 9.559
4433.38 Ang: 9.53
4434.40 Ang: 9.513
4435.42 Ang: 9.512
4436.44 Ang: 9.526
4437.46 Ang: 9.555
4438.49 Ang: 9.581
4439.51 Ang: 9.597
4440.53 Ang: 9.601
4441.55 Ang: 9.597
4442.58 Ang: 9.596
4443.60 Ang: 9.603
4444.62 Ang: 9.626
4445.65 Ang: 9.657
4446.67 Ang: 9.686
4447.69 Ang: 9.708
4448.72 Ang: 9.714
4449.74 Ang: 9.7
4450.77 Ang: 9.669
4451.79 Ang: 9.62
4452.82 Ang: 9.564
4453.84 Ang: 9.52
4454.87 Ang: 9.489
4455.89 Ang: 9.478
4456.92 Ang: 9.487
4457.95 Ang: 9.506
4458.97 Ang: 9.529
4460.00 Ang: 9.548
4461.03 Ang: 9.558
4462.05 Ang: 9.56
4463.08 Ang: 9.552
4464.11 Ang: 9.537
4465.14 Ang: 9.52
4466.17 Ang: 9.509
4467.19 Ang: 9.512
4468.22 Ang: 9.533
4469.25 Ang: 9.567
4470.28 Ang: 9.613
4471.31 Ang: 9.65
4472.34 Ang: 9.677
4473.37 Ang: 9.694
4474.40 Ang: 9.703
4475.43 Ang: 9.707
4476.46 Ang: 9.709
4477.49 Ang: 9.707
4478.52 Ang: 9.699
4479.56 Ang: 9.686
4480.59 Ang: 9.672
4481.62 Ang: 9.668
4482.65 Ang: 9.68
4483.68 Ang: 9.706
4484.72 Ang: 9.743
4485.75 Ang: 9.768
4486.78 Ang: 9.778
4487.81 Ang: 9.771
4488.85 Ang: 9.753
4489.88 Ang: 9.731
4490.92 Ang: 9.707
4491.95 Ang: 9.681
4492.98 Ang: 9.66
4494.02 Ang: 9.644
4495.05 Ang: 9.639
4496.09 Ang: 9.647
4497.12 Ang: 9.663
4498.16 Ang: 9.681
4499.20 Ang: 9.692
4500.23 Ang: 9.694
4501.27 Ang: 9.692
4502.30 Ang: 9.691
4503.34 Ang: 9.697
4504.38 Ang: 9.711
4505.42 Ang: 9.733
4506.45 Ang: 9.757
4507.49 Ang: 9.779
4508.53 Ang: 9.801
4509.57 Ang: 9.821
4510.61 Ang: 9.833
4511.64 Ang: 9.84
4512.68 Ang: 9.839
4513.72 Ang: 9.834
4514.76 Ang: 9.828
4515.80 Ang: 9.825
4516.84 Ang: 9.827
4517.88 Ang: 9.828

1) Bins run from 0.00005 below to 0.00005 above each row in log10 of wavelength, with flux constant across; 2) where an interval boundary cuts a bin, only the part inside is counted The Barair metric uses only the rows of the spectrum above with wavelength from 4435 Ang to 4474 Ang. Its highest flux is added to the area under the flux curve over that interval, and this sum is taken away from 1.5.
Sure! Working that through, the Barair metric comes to -382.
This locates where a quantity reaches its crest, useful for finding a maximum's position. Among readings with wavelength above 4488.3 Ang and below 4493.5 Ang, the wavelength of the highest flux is 4488.85 Ang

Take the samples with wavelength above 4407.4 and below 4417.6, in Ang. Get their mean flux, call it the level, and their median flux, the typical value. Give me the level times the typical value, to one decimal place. 92.2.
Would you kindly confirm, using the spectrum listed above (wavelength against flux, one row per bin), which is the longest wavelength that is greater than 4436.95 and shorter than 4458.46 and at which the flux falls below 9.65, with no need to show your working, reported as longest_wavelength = 4457.95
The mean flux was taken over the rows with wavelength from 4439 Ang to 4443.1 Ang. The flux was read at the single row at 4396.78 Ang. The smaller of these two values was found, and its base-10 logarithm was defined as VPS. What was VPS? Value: 0.978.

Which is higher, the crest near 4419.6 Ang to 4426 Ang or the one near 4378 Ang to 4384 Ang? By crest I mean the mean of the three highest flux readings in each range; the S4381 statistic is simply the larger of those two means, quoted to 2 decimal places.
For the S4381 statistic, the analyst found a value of 9.76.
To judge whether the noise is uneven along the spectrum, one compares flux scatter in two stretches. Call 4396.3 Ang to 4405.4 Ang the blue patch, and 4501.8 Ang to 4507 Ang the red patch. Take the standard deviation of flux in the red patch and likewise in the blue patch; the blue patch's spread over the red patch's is 2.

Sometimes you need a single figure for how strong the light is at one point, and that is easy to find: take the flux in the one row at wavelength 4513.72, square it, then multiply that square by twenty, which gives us 1934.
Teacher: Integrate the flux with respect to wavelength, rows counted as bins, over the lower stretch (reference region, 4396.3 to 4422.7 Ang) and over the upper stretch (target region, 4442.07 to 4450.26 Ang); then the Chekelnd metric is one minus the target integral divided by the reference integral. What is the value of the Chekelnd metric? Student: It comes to 0.7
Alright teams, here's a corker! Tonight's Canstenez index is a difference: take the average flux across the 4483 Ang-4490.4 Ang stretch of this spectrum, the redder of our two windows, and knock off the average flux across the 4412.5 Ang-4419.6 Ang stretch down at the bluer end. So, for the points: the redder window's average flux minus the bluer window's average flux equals 0.12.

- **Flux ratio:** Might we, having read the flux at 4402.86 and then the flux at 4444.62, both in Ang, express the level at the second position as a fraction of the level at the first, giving 1.03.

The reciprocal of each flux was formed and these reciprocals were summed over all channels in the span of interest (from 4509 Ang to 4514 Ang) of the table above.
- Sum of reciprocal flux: 0.508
